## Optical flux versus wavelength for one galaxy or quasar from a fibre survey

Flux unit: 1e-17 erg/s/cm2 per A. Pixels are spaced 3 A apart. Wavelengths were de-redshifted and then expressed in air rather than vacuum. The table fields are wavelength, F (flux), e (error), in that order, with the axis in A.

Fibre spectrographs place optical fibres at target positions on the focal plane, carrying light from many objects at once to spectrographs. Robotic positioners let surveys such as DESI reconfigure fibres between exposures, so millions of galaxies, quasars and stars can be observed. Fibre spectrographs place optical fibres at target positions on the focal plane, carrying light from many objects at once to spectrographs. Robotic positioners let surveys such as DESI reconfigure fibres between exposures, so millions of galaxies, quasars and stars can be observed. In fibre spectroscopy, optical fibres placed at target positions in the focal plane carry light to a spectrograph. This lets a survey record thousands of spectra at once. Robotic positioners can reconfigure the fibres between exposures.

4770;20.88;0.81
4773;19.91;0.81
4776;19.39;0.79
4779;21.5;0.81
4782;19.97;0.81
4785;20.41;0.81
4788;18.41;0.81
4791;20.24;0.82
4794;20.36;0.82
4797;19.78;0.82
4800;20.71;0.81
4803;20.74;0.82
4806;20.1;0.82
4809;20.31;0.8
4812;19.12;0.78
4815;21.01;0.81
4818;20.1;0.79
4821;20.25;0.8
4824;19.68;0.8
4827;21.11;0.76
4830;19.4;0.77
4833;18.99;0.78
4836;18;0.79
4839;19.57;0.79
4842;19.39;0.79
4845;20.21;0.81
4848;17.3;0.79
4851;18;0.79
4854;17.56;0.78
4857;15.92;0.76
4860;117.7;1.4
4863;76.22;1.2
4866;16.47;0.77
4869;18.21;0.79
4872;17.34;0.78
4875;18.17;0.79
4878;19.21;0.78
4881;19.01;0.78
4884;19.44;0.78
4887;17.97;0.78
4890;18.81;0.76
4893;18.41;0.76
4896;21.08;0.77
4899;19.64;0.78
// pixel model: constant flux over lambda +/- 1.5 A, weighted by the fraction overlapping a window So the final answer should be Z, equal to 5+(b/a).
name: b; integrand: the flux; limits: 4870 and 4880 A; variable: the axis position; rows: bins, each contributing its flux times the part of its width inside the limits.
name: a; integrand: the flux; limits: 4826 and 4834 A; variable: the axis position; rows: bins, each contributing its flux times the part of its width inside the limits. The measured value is 6.15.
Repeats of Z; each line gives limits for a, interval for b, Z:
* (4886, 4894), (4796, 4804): 6.11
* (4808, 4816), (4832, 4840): 5.94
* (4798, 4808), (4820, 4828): 5.79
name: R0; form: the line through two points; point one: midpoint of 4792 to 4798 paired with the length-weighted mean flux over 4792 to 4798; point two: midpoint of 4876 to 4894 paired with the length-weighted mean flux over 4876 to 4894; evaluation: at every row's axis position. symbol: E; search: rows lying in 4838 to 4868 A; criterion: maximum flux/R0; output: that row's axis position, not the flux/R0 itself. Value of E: 4860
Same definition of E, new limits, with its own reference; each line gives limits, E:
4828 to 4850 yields 4845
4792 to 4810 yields 4803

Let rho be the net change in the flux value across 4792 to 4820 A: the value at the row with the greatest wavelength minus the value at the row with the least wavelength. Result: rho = -0.3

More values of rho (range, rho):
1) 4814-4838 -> -3.0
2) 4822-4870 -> -1.5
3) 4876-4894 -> -0.8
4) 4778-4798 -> -1.7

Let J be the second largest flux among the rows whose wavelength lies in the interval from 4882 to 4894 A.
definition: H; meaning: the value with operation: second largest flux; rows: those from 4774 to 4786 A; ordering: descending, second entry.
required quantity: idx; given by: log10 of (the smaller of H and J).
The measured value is 1.27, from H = 20.41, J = 18.81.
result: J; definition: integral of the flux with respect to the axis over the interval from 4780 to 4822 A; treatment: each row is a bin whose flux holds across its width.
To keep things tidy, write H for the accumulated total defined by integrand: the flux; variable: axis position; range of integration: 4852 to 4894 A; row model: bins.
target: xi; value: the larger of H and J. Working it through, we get 1231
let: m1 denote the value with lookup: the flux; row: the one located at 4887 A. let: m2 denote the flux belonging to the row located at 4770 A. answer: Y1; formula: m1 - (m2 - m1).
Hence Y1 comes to 15.1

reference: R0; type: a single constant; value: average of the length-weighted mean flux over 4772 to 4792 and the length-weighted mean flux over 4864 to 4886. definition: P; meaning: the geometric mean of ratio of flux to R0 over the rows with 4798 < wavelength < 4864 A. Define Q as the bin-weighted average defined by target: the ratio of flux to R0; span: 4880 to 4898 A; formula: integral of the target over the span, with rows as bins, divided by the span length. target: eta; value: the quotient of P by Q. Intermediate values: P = 1.13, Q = 1.0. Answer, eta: 1.2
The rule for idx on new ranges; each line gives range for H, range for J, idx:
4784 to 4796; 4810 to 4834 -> 1.31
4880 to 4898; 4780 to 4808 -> 1.29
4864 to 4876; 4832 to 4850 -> 1.26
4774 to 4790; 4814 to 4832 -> 1.31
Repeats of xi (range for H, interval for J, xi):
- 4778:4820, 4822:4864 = 1229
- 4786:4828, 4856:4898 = 1244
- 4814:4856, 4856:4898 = 1244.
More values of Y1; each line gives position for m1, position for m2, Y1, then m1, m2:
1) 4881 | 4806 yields 17.9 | 19.01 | 20.1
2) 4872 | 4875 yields 16.5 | 17.34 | 18.17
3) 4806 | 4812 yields 21.1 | 20.1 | 19.12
